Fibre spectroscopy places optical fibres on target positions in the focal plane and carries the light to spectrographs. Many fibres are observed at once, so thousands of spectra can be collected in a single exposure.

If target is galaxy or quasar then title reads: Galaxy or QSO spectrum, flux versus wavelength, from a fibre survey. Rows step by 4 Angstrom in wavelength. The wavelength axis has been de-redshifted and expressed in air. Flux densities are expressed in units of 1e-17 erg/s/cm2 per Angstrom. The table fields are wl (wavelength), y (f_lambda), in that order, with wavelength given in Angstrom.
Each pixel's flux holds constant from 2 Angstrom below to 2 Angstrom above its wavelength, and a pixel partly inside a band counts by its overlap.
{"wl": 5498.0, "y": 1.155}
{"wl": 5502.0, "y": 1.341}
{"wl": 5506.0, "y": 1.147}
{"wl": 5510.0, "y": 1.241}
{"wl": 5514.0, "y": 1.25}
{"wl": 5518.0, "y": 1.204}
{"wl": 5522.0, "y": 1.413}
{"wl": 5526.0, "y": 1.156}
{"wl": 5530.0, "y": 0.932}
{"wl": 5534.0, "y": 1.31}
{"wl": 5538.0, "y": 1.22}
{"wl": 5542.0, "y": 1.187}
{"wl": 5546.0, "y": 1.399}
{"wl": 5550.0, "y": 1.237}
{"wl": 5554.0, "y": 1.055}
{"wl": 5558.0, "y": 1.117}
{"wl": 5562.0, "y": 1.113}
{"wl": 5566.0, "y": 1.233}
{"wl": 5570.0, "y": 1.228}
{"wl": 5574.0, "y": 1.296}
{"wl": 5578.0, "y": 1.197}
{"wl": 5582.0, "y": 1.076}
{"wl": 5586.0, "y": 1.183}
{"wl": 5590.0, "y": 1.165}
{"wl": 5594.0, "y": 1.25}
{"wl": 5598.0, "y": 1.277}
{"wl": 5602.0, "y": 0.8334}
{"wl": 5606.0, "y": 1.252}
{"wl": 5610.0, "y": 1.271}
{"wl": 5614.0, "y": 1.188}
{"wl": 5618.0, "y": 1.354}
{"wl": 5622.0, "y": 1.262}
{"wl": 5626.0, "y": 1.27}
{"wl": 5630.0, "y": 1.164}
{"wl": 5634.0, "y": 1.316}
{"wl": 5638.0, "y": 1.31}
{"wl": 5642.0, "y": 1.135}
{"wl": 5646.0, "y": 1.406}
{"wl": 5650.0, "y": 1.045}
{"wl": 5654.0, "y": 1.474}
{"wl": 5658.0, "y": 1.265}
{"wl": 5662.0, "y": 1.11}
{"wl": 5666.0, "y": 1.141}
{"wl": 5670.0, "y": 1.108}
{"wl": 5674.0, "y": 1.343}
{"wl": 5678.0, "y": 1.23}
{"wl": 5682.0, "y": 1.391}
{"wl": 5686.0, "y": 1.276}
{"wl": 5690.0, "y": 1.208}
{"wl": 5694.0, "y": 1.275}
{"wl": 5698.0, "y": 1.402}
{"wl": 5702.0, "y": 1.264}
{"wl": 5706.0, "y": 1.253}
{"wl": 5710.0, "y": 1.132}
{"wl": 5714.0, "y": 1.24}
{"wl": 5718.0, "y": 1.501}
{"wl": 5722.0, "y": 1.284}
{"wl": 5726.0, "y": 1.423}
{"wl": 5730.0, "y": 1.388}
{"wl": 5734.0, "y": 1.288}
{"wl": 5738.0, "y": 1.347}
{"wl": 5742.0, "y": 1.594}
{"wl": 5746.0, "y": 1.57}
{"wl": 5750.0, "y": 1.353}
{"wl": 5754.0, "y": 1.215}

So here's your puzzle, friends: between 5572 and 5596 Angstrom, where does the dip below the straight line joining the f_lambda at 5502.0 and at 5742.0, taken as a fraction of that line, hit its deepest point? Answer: 5582.0 Angstrom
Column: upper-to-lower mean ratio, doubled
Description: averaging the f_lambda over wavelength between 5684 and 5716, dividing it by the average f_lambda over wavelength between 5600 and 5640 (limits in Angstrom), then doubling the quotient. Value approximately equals 2.06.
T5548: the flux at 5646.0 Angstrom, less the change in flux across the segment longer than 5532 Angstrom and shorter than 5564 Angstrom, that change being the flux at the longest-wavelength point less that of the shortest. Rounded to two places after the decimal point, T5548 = 1.60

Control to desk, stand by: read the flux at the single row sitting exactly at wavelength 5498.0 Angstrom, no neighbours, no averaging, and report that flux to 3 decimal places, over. 1.155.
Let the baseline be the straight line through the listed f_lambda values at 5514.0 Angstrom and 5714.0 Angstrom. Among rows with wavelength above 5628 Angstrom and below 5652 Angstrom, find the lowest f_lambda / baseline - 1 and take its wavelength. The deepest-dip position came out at 5650.0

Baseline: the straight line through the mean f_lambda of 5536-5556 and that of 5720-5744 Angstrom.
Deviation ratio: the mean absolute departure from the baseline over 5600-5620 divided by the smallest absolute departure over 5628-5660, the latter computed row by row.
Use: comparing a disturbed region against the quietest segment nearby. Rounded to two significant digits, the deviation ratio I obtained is 17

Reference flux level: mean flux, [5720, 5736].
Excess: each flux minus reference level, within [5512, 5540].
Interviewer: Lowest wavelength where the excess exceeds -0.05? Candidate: 5522.0 Angstrom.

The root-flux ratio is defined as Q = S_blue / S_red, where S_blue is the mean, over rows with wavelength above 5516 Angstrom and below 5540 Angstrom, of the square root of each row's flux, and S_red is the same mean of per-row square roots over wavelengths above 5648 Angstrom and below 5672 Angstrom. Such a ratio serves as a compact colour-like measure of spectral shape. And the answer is 1.01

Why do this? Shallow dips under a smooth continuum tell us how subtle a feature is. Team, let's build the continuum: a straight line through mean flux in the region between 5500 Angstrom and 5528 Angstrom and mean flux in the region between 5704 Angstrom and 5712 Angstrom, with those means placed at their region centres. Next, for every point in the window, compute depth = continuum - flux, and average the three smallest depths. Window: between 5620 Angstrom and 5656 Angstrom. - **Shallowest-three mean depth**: -0.19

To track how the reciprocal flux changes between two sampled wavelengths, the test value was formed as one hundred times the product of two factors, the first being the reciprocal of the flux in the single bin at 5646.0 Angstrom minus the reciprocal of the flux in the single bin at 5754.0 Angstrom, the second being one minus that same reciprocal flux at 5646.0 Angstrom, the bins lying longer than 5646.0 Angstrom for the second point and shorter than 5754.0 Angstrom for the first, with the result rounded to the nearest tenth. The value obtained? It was -3.2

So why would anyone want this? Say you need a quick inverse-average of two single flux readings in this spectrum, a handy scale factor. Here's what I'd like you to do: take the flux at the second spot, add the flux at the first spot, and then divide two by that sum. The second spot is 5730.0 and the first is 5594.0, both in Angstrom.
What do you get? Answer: 0.76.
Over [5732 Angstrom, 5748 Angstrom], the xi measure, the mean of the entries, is 1.45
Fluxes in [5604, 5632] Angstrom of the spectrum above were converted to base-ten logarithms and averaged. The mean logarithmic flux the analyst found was 0.097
